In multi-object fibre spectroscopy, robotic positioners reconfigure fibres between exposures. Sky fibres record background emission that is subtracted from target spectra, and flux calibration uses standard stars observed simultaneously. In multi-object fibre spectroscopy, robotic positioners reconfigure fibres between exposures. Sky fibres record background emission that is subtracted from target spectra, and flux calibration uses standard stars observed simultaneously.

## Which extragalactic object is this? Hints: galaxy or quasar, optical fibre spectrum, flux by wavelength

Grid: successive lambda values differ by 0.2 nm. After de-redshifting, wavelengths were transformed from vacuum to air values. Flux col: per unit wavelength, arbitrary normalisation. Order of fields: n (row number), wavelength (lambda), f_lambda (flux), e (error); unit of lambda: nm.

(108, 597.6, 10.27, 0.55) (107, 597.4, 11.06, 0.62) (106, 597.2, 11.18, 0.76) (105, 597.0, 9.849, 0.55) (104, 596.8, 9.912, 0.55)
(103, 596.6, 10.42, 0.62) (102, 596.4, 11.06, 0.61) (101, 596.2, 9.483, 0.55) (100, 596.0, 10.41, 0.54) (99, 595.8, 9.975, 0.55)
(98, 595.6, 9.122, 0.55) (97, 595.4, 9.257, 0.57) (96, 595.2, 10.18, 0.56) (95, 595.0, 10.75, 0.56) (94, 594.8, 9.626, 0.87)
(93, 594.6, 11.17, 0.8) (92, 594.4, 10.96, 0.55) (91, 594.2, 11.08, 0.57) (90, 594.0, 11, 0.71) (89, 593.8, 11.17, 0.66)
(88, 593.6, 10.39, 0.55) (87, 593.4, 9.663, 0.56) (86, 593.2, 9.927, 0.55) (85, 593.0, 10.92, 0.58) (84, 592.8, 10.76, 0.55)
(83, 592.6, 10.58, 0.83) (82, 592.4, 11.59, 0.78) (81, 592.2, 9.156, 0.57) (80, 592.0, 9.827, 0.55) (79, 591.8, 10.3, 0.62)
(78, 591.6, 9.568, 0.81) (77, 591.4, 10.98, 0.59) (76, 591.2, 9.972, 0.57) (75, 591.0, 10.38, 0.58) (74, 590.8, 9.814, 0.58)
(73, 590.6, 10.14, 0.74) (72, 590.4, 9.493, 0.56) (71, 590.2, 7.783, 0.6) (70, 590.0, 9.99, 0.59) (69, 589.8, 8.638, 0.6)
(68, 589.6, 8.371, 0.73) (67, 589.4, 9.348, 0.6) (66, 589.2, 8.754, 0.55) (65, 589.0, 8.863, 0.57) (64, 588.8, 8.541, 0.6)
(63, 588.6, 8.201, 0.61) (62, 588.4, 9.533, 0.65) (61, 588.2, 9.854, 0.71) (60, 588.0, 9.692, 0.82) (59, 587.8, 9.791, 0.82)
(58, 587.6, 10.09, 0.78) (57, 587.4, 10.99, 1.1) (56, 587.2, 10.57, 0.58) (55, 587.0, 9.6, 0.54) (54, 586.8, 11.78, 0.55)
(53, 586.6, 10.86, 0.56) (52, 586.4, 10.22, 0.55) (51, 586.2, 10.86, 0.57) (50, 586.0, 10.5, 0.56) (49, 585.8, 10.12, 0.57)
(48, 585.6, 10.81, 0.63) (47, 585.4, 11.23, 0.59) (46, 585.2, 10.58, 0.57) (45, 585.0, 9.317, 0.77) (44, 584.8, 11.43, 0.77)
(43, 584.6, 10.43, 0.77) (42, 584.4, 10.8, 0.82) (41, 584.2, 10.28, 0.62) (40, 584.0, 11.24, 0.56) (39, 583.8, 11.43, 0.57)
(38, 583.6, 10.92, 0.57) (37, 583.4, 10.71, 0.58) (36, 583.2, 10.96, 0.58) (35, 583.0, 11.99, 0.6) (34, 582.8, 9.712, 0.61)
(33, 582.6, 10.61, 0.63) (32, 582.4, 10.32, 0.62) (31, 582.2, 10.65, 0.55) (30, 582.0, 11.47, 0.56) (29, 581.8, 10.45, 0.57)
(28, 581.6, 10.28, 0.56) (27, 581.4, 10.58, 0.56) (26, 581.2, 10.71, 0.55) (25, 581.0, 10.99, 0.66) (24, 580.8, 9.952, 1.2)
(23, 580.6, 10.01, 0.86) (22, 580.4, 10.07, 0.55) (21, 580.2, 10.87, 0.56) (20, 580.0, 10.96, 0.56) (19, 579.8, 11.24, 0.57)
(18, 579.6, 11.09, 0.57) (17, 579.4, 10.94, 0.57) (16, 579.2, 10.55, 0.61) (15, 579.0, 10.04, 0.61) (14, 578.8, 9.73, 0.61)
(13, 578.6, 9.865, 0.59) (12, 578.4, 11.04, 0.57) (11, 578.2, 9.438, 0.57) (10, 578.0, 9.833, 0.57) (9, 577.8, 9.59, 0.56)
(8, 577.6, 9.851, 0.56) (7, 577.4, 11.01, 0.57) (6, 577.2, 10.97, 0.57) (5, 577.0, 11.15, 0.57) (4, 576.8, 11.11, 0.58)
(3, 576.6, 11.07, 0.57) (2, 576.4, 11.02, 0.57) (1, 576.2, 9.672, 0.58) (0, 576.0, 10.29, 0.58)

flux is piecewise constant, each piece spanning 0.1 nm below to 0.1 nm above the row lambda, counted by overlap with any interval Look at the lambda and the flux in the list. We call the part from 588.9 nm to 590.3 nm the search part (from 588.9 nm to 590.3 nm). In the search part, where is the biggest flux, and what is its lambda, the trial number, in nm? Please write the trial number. 590.0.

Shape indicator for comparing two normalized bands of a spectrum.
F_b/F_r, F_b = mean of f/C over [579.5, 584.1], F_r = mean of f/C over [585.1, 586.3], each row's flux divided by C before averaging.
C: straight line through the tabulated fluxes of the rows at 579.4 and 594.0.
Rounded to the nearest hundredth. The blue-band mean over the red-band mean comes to 1.01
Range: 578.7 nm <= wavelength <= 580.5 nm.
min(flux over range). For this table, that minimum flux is 9.73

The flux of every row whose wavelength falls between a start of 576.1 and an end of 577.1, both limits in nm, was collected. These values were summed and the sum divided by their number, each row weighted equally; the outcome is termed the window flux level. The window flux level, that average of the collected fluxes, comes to 10.8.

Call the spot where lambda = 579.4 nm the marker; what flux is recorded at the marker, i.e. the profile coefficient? 10.94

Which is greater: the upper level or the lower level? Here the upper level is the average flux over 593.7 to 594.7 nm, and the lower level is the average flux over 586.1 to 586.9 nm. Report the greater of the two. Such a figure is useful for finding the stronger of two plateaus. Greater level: 11.08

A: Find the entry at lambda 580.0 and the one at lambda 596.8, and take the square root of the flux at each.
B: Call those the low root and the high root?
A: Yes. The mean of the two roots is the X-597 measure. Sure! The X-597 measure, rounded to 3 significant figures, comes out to 3.23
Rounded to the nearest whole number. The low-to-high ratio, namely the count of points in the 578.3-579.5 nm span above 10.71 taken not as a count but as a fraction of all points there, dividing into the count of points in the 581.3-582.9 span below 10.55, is 12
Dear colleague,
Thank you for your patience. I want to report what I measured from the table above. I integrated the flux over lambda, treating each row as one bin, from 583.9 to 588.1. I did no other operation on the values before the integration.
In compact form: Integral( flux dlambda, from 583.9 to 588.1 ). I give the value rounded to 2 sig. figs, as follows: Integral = 44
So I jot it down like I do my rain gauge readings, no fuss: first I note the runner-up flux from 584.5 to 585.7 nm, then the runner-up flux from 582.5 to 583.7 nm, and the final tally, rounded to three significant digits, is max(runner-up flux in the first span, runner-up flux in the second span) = 11.2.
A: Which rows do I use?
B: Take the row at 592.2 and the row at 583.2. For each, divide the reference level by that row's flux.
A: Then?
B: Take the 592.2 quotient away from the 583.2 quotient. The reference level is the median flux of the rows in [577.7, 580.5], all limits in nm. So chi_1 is -0.19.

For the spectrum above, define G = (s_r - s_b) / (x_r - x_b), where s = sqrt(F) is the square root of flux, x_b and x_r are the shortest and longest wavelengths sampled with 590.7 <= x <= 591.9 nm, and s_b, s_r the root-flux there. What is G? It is 0.08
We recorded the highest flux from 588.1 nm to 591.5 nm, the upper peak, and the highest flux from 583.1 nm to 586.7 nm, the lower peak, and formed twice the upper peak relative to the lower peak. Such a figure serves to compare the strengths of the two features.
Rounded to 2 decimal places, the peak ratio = 1.92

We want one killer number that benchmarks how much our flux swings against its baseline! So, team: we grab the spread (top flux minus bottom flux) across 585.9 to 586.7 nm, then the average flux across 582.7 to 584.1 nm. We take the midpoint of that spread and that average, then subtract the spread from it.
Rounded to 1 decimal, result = 5.2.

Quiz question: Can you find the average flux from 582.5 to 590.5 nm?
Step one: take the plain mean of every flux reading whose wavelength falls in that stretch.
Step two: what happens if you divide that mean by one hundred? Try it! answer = 0.101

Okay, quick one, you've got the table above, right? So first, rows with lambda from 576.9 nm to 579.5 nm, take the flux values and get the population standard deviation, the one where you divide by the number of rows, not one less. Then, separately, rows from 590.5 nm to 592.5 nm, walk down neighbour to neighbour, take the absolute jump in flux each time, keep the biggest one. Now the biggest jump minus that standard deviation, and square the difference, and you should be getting 3.3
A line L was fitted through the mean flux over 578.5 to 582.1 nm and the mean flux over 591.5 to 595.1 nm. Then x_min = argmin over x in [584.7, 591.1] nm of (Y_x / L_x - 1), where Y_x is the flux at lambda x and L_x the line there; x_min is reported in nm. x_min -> 590.2 nm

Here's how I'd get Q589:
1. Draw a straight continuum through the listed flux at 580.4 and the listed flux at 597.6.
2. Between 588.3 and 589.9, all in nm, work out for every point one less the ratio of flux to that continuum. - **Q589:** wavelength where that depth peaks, 588.6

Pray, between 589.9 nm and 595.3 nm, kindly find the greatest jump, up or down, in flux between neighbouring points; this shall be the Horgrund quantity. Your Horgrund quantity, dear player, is 2.43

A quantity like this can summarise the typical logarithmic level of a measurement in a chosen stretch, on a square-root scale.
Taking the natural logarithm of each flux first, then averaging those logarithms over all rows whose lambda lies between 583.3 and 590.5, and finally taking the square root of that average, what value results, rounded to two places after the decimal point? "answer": 1.52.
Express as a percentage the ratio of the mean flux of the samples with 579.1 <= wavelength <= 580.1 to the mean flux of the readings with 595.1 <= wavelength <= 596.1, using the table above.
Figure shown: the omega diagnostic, 112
